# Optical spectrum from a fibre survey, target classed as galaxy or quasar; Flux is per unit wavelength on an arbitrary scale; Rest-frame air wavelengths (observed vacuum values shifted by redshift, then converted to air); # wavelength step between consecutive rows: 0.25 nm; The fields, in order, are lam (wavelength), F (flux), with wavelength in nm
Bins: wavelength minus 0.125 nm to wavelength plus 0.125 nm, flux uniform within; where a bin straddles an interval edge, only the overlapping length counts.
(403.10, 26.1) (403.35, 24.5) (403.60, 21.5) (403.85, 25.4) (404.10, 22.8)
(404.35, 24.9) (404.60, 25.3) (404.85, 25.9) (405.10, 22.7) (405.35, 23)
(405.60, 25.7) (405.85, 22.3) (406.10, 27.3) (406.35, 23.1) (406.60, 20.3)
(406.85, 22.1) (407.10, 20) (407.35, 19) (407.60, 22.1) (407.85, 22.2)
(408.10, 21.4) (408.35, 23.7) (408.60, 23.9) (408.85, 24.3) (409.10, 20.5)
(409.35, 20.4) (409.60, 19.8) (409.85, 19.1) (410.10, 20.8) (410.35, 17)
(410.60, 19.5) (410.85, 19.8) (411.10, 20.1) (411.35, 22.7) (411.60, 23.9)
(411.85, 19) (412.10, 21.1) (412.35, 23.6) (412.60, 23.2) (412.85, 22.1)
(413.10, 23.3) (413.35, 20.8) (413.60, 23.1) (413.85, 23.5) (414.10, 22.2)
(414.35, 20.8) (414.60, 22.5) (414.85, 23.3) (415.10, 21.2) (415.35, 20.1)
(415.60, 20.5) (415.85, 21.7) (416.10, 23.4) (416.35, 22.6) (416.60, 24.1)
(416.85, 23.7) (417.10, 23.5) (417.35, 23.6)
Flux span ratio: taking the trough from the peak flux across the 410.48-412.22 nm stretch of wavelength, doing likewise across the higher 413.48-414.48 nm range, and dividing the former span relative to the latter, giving 1.8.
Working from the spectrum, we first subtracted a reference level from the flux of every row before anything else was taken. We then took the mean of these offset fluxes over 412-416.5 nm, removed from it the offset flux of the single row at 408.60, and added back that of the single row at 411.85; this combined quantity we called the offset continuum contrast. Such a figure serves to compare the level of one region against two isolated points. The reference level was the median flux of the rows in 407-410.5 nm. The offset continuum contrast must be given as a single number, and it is -3.4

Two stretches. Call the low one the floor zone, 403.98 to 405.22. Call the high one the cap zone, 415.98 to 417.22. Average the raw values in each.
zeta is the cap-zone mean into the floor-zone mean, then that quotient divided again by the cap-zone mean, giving 0.044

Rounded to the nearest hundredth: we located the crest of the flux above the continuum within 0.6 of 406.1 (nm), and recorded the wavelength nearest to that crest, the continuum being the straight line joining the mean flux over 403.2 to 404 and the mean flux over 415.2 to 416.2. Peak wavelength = 406.10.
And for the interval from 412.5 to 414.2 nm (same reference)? 413.85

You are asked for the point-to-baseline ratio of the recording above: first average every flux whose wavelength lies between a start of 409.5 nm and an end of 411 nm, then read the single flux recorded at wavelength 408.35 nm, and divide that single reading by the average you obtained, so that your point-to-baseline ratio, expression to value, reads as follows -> 1.23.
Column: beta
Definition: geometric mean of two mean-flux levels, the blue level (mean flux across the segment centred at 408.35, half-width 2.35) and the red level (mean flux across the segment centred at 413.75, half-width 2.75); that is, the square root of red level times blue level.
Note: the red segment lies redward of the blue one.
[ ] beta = 21.7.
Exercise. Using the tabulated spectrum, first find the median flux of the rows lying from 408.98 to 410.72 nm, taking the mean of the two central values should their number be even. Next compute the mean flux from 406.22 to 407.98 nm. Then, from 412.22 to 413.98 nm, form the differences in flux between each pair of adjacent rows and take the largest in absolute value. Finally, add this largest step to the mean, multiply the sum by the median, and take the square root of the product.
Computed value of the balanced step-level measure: 21.7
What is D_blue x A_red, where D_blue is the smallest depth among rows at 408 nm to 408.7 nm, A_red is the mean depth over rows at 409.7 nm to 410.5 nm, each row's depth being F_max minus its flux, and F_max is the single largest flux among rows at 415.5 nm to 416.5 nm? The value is -2.2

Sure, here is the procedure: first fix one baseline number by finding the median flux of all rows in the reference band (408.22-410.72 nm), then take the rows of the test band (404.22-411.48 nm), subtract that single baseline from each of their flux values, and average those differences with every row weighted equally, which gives 1.6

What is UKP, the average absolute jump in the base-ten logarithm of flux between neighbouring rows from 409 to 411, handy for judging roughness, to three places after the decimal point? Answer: 0.032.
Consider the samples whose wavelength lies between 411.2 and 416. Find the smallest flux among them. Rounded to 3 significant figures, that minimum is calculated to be 19.0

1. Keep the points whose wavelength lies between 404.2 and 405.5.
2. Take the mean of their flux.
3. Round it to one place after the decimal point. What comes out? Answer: 24.4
